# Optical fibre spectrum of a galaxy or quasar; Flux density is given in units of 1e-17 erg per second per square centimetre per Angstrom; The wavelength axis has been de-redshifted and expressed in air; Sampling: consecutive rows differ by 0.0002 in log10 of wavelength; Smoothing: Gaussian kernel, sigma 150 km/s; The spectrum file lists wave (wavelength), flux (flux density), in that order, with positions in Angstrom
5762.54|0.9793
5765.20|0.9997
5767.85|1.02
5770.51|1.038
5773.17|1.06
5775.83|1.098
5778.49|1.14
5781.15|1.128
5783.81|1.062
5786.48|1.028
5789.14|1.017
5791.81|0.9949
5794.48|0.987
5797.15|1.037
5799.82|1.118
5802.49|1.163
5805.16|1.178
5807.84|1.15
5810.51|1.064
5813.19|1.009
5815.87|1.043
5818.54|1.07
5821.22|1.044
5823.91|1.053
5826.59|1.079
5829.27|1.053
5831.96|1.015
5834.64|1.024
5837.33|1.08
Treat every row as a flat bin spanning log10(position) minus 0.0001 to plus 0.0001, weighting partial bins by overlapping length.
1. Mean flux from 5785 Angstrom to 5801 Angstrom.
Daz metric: 1.03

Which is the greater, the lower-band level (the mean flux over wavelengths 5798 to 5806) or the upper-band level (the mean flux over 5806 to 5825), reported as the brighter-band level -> 1.15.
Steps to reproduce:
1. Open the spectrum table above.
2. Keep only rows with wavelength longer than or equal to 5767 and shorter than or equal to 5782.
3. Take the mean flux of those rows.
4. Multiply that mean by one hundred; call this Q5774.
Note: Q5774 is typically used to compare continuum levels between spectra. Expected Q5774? 108.1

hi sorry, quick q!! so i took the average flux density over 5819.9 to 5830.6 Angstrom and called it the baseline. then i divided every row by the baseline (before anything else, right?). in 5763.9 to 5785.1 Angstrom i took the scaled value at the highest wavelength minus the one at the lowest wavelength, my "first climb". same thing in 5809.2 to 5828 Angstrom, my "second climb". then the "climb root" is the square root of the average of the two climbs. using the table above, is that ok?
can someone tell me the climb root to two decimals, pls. 0.19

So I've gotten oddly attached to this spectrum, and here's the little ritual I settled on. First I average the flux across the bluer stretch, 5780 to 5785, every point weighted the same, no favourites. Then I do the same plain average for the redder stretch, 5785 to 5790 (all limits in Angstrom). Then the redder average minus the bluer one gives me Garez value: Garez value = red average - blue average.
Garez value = -0.07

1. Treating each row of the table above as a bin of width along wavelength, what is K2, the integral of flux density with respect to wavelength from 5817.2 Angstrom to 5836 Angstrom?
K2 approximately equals 19.7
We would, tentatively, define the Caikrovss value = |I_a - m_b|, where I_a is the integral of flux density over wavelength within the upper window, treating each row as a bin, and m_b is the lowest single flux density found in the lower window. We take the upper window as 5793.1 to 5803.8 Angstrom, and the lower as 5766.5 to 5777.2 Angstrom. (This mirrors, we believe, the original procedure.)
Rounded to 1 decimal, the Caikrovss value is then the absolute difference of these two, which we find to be 10.5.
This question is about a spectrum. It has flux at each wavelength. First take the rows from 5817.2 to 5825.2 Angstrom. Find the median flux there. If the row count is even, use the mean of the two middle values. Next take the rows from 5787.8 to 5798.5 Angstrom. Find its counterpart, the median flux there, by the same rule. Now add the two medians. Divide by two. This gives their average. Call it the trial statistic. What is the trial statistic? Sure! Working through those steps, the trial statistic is 1.03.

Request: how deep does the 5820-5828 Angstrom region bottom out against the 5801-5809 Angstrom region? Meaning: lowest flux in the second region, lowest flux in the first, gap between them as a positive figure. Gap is 0.106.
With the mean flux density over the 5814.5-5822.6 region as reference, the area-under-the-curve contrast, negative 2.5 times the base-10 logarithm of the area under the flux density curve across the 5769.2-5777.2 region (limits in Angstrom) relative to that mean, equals -2.27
